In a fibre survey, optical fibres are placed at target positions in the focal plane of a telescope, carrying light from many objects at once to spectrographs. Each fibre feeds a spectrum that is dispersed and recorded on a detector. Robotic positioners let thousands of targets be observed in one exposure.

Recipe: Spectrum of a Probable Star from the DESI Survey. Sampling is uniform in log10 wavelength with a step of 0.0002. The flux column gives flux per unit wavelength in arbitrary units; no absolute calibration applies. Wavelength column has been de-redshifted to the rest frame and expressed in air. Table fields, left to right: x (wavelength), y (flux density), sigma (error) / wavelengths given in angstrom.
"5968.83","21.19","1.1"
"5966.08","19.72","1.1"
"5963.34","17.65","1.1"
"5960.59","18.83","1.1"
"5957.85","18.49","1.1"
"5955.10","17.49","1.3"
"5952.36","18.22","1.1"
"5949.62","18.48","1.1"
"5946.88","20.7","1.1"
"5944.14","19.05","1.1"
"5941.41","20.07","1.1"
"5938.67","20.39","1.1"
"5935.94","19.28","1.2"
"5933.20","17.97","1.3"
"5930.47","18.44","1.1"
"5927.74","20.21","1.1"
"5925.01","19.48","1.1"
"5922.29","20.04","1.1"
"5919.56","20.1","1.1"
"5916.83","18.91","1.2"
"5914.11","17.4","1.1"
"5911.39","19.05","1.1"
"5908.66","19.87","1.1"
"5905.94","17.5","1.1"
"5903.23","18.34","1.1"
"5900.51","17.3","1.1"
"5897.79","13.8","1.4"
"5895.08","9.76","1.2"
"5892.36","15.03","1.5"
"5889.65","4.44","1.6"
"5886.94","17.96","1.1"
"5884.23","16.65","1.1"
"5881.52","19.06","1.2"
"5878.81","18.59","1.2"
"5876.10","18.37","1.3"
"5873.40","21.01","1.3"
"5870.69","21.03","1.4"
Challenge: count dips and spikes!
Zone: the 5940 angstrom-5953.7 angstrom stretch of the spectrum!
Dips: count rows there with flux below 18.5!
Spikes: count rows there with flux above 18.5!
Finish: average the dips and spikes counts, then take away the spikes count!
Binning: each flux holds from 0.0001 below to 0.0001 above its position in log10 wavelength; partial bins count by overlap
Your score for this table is -0.5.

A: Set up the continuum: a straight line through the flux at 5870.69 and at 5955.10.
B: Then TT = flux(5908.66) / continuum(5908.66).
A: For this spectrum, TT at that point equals 1.02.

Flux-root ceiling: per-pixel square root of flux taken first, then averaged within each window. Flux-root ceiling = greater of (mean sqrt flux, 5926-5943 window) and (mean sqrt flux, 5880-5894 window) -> 4.40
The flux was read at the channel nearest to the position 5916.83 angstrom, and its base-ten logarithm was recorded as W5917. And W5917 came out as 1.28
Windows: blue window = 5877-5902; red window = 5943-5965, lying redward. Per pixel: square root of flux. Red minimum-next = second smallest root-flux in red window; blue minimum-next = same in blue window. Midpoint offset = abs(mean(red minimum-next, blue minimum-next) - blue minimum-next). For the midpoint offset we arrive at 0.54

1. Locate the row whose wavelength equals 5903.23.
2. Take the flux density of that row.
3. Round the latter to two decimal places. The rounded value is 18.34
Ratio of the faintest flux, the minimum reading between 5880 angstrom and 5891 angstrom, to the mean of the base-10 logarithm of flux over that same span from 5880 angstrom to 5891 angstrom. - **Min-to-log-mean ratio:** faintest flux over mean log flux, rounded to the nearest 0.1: 4.0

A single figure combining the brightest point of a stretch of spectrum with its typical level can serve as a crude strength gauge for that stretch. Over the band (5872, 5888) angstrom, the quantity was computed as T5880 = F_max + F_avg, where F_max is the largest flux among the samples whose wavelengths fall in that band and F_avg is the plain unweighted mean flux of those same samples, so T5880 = 39.6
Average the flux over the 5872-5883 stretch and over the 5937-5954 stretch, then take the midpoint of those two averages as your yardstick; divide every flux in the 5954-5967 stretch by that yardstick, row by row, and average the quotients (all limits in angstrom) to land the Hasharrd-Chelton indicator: 0.95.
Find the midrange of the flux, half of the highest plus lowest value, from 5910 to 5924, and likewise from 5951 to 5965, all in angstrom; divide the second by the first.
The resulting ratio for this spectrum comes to 0.97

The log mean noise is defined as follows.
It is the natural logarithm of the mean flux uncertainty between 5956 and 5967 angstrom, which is 0.10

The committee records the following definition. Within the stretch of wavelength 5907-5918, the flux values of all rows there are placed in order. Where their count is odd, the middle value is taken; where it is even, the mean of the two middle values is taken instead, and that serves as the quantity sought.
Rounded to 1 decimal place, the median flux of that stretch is 19.0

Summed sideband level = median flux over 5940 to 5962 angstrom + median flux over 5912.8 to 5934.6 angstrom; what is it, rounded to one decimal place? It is 37.9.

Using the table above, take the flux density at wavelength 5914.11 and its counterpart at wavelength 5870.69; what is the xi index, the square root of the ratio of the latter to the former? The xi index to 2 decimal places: 1.10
